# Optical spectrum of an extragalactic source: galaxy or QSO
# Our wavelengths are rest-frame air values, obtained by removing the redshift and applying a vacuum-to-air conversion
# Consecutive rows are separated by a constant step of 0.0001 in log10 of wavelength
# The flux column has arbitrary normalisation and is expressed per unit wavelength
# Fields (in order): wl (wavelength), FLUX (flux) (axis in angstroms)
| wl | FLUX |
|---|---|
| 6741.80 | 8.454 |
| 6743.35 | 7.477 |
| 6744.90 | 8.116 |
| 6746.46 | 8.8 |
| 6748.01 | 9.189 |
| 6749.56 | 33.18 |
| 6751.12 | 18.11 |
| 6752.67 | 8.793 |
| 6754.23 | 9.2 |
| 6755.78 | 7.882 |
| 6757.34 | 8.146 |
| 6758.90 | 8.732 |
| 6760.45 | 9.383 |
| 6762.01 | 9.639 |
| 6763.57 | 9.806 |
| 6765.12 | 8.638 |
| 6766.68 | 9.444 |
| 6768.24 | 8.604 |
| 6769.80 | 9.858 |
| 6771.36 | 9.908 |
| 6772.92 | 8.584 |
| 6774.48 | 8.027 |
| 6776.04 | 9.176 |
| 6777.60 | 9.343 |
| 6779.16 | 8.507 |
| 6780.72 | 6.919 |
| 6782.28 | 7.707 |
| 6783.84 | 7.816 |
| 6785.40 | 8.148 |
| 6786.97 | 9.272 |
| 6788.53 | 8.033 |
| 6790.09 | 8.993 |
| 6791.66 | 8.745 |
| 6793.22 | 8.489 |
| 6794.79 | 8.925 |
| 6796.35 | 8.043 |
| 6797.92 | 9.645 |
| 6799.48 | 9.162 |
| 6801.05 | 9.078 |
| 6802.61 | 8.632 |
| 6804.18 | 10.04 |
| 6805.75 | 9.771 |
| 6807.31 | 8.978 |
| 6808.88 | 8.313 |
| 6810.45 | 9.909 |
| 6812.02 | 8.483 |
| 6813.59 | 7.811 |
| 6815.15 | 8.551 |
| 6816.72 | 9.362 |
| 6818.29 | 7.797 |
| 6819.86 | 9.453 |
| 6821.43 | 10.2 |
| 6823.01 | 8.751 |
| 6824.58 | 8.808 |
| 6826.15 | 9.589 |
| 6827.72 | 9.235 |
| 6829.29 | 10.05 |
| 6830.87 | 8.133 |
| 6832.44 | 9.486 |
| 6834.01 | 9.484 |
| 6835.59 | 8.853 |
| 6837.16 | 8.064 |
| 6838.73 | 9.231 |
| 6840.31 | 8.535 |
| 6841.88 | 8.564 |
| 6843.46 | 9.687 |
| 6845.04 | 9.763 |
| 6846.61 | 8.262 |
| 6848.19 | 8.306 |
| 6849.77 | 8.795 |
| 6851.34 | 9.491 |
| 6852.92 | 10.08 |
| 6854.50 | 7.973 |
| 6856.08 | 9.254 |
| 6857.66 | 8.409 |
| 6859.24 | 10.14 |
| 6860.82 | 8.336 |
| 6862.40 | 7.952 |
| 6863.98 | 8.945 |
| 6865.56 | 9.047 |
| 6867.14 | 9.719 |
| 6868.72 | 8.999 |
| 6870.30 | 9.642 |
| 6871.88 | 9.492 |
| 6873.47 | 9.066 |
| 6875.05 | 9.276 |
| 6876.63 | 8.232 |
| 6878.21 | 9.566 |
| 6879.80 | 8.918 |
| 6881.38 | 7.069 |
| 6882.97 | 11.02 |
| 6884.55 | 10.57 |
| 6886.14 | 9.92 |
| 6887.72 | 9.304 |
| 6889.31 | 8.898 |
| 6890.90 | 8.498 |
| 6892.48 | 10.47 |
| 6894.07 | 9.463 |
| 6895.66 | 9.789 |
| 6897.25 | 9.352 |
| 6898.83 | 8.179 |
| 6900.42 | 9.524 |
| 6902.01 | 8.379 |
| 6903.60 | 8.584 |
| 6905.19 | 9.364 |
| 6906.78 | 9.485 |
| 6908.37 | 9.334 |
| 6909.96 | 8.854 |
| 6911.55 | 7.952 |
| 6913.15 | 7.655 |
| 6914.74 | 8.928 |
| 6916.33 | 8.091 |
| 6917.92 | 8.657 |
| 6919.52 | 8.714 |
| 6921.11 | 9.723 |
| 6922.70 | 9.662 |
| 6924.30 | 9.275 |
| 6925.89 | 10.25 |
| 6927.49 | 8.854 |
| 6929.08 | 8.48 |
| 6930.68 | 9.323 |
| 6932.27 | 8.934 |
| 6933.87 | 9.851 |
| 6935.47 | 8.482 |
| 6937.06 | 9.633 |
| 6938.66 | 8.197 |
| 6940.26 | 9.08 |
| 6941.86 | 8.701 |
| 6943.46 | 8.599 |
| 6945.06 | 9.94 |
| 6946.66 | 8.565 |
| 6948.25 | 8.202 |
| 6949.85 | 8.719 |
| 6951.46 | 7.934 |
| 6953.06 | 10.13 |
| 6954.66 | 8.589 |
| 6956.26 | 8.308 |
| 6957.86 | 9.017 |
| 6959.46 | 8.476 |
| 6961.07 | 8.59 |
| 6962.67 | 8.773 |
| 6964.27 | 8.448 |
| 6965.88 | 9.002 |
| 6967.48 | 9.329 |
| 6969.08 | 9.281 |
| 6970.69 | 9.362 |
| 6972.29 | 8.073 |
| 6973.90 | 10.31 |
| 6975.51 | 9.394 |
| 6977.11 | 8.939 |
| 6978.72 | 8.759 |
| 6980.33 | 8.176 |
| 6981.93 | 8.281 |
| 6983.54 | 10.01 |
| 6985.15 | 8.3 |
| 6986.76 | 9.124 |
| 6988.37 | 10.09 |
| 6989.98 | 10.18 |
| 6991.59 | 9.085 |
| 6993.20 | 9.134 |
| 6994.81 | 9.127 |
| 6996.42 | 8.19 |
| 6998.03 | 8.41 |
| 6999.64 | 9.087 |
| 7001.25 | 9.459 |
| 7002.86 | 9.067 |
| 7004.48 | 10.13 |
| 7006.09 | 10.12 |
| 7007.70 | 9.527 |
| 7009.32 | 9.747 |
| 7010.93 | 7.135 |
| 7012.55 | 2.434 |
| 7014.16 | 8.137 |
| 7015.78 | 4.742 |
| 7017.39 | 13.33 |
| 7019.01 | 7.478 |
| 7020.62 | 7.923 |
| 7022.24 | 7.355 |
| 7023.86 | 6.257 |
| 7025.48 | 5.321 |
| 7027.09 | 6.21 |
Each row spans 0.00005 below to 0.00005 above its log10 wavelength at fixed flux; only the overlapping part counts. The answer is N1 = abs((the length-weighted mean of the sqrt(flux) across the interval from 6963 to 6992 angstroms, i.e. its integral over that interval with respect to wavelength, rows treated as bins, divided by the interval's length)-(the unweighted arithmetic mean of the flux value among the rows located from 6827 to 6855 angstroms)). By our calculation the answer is 5.98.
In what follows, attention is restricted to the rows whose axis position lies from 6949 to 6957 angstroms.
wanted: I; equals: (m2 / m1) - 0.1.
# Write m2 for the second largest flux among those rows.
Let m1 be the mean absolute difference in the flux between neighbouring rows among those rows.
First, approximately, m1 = 1.2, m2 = 8.719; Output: 7.2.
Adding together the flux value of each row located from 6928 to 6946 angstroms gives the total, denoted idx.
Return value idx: 99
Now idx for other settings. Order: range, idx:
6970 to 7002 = 181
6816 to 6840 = 136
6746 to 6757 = 95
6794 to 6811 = 100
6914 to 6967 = 294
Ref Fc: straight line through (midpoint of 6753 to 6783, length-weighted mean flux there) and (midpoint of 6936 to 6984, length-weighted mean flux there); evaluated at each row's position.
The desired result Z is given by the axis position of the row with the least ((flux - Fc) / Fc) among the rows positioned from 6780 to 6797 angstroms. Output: 6780.72 angstroms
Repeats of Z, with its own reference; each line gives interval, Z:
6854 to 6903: 6881.38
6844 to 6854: 6846.61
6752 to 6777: 6755.78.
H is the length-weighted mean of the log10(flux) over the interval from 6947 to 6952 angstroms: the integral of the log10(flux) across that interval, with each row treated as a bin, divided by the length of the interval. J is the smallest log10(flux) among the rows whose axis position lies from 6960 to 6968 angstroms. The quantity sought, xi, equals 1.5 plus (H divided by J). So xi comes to 2.49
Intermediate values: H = 0.920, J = 0.927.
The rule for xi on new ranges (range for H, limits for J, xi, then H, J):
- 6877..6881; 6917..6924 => 2.51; 0.949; 0.937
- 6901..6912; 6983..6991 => 2.53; 0.948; 0.919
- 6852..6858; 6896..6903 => 2.54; 0.950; 0.913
